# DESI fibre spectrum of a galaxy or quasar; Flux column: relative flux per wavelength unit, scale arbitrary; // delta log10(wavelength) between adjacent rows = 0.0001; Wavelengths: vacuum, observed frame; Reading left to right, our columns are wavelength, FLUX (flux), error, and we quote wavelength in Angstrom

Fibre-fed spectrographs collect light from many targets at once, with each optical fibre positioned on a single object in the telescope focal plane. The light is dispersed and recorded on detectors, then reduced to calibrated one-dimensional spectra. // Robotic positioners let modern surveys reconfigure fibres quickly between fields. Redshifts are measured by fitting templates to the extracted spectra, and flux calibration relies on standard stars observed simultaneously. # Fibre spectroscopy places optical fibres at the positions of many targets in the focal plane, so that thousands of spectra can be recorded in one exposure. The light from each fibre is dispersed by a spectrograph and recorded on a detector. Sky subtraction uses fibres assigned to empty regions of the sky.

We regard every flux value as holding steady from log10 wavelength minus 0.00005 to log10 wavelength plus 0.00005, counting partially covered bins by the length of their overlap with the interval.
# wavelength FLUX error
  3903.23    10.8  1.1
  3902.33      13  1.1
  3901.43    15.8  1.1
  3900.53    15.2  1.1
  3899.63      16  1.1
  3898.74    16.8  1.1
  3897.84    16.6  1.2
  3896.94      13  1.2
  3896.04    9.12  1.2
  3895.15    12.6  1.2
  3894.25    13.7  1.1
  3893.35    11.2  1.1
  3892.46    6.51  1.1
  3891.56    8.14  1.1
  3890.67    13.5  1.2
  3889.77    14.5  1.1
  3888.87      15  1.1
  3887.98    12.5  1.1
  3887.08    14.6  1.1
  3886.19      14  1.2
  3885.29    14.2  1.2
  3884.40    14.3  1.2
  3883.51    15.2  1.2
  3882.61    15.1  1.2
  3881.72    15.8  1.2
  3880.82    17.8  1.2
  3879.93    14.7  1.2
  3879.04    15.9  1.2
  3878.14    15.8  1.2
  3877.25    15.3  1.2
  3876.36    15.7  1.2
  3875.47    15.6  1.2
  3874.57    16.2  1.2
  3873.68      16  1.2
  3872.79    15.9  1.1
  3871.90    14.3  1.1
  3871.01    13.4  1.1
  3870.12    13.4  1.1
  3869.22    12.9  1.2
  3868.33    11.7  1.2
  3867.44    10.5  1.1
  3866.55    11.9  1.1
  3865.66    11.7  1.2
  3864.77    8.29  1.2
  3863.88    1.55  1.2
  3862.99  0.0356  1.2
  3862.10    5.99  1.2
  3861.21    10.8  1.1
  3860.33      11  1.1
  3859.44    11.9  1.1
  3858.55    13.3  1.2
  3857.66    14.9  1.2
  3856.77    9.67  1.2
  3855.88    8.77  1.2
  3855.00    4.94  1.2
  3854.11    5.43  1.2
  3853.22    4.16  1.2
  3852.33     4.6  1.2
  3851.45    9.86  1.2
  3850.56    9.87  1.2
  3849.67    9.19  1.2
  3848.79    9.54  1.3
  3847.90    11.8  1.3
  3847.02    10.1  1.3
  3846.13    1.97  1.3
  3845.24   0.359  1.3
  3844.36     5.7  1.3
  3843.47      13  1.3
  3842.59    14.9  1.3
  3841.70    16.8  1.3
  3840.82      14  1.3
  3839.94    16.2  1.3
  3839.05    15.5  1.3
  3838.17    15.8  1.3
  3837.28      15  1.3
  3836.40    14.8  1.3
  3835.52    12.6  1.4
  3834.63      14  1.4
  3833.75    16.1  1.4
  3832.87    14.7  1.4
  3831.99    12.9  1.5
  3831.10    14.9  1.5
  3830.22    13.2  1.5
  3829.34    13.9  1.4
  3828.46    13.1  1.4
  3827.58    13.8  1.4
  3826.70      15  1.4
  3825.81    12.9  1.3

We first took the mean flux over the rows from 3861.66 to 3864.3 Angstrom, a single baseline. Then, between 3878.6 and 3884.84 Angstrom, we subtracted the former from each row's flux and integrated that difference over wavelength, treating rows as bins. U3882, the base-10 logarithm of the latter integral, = 1.9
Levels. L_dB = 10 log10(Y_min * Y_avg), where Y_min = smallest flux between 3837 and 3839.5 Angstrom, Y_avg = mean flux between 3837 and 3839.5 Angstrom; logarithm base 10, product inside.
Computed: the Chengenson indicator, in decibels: 23.6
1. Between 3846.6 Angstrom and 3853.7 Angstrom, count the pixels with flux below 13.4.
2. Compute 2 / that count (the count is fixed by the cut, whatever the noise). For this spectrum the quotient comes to 0.25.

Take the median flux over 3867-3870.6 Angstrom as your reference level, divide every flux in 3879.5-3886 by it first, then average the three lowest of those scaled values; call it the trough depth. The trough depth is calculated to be 1.2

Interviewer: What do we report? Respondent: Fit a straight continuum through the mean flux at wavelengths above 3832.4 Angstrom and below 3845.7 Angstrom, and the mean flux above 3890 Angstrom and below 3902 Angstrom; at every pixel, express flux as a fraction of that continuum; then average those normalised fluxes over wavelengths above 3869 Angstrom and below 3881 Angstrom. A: 1.2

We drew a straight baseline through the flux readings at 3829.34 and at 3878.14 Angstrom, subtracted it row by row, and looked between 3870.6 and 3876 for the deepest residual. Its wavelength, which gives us 3871.01 Angstrom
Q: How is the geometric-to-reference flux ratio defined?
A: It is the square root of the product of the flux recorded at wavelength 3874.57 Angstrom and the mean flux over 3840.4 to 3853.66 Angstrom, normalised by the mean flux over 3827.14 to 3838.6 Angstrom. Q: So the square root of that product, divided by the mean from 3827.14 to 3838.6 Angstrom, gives 0.85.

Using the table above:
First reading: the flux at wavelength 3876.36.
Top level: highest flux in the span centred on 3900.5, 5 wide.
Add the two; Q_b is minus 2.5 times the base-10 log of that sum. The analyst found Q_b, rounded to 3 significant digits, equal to -3.78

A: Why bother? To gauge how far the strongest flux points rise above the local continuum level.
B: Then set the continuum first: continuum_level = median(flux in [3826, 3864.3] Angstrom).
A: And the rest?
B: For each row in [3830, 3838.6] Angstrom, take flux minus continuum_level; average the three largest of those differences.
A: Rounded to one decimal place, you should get 3.0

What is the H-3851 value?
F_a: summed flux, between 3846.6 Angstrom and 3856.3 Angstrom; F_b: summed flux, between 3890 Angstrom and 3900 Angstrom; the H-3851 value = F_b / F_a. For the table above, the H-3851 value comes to 1.6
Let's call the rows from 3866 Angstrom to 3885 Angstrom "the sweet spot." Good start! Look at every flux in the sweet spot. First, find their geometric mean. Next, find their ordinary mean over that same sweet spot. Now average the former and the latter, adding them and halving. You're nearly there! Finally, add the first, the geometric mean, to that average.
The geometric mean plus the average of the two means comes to 29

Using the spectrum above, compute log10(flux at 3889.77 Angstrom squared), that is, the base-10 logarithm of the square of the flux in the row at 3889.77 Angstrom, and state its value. 2.3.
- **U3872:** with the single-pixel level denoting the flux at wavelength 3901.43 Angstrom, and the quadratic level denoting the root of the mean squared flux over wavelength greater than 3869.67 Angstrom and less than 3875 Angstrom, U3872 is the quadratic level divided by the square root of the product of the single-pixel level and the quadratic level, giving 0.97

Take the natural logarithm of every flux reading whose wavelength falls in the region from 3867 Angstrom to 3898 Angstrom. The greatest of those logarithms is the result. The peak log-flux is 2.88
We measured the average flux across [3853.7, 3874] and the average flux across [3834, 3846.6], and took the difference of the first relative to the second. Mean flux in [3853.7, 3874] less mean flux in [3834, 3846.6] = -2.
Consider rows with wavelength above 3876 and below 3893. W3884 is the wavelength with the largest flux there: 3880.82 Angstrom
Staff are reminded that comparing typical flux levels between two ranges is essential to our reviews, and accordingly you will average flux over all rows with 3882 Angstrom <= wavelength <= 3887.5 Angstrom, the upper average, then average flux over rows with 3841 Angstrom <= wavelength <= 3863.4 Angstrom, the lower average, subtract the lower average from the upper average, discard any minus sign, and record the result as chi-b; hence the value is 5.8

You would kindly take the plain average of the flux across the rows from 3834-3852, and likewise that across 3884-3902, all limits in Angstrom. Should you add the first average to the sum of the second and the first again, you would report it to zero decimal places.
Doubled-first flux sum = 36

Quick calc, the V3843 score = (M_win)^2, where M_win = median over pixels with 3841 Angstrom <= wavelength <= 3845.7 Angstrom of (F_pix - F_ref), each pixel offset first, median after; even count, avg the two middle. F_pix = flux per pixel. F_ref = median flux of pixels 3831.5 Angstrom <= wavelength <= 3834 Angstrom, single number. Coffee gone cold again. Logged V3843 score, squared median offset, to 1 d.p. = 2.9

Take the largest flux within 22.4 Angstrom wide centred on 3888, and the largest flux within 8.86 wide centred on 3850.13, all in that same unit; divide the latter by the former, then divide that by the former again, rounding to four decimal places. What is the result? 0.0372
